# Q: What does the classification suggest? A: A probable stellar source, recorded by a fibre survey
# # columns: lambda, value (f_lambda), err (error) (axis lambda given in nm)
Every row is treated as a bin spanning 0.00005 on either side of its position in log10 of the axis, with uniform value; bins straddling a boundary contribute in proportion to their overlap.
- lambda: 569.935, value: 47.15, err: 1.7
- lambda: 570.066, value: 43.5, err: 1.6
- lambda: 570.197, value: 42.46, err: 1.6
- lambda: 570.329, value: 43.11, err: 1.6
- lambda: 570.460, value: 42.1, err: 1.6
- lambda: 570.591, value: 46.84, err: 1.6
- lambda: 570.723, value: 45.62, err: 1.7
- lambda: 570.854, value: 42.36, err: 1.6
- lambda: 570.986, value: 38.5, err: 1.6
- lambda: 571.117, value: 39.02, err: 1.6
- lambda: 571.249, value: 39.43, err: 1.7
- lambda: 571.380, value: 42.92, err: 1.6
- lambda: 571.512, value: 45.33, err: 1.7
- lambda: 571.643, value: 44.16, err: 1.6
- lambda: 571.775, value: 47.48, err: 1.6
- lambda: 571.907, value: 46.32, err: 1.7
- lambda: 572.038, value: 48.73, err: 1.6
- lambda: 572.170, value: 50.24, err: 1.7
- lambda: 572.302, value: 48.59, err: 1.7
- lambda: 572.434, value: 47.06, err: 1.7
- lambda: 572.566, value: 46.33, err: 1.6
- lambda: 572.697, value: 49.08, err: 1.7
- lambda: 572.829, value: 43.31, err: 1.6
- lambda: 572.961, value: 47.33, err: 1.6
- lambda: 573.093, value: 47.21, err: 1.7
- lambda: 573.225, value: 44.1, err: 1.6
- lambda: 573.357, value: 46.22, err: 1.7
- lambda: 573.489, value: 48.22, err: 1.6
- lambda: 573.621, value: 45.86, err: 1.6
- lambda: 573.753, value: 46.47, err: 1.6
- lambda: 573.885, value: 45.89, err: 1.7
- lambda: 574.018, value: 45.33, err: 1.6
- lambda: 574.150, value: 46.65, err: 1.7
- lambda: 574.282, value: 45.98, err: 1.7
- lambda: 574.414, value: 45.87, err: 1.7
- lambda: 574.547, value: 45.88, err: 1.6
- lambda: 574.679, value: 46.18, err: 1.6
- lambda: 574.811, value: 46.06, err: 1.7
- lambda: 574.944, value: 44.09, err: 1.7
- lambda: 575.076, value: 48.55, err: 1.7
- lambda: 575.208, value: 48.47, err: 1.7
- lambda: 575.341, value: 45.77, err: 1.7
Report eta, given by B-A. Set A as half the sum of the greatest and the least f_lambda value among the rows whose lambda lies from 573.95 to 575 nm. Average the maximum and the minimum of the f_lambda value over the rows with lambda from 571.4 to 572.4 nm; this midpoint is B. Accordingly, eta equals 1.8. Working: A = 45.4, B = 47.2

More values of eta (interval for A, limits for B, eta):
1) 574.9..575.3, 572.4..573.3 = -0.1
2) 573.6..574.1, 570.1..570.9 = -1.4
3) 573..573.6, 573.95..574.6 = -0.2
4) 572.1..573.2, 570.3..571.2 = -4.1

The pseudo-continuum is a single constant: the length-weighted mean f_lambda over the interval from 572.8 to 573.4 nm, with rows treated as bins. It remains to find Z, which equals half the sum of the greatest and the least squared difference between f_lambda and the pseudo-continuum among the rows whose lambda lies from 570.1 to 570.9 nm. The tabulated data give 6.6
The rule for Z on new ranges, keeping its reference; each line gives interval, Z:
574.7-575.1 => 4.0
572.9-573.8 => 3.1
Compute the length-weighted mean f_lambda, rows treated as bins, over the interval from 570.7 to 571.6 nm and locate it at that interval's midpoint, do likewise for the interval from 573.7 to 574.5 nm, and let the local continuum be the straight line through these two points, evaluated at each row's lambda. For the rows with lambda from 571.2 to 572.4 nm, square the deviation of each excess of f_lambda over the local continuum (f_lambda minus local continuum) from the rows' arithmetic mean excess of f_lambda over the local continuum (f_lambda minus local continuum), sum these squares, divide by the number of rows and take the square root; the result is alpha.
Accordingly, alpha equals 2.7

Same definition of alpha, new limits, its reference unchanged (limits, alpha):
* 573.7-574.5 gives 0.6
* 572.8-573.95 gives 1.4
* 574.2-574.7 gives 0.2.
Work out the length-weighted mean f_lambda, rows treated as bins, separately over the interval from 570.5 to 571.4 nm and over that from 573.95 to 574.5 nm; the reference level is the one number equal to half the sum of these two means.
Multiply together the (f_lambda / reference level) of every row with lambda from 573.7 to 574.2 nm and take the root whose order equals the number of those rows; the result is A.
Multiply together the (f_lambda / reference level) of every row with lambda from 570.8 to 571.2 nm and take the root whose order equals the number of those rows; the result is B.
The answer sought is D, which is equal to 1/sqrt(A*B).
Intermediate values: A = 1.05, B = 0.91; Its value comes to 1.03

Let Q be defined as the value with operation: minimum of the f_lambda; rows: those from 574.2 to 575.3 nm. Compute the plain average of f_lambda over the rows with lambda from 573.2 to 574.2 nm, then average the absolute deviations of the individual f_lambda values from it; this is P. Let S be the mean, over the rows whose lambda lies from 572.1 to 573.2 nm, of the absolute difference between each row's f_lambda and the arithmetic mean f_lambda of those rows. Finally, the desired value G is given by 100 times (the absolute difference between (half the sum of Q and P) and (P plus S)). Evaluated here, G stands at 2021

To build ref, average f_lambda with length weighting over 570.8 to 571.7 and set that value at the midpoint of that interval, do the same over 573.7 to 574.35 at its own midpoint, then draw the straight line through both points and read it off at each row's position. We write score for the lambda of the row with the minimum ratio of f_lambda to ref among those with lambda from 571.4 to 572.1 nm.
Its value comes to 571.643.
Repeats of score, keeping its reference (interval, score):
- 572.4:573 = 572.829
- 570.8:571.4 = 570.986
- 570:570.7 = 570.460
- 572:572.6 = 572.566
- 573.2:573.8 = 573.225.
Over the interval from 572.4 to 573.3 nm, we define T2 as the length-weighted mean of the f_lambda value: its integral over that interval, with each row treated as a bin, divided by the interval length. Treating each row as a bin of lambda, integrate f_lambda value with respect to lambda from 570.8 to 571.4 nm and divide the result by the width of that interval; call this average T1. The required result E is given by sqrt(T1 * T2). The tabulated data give 43.2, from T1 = 40.2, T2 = 46.3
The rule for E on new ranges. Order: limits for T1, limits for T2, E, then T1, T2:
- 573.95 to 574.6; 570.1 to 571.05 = 44.4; 45.9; 43.0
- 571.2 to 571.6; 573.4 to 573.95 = 44.7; 42.9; 46.6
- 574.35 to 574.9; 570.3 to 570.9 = 45.0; 45.9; 44.2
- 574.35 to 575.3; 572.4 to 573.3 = 46.4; 46.4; 46.3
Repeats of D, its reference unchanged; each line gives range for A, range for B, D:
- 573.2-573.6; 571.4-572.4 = 0.94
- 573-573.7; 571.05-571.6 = 1.00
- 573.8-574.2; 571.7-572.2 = 0.93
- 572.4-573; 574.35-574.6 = 0.95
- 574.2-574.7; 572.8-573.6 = 0.96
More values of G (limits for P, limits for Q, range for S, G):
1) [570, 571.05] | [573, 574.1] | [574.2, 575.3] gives 2013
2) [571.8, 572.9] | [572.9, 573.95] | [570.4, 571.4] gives 1886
